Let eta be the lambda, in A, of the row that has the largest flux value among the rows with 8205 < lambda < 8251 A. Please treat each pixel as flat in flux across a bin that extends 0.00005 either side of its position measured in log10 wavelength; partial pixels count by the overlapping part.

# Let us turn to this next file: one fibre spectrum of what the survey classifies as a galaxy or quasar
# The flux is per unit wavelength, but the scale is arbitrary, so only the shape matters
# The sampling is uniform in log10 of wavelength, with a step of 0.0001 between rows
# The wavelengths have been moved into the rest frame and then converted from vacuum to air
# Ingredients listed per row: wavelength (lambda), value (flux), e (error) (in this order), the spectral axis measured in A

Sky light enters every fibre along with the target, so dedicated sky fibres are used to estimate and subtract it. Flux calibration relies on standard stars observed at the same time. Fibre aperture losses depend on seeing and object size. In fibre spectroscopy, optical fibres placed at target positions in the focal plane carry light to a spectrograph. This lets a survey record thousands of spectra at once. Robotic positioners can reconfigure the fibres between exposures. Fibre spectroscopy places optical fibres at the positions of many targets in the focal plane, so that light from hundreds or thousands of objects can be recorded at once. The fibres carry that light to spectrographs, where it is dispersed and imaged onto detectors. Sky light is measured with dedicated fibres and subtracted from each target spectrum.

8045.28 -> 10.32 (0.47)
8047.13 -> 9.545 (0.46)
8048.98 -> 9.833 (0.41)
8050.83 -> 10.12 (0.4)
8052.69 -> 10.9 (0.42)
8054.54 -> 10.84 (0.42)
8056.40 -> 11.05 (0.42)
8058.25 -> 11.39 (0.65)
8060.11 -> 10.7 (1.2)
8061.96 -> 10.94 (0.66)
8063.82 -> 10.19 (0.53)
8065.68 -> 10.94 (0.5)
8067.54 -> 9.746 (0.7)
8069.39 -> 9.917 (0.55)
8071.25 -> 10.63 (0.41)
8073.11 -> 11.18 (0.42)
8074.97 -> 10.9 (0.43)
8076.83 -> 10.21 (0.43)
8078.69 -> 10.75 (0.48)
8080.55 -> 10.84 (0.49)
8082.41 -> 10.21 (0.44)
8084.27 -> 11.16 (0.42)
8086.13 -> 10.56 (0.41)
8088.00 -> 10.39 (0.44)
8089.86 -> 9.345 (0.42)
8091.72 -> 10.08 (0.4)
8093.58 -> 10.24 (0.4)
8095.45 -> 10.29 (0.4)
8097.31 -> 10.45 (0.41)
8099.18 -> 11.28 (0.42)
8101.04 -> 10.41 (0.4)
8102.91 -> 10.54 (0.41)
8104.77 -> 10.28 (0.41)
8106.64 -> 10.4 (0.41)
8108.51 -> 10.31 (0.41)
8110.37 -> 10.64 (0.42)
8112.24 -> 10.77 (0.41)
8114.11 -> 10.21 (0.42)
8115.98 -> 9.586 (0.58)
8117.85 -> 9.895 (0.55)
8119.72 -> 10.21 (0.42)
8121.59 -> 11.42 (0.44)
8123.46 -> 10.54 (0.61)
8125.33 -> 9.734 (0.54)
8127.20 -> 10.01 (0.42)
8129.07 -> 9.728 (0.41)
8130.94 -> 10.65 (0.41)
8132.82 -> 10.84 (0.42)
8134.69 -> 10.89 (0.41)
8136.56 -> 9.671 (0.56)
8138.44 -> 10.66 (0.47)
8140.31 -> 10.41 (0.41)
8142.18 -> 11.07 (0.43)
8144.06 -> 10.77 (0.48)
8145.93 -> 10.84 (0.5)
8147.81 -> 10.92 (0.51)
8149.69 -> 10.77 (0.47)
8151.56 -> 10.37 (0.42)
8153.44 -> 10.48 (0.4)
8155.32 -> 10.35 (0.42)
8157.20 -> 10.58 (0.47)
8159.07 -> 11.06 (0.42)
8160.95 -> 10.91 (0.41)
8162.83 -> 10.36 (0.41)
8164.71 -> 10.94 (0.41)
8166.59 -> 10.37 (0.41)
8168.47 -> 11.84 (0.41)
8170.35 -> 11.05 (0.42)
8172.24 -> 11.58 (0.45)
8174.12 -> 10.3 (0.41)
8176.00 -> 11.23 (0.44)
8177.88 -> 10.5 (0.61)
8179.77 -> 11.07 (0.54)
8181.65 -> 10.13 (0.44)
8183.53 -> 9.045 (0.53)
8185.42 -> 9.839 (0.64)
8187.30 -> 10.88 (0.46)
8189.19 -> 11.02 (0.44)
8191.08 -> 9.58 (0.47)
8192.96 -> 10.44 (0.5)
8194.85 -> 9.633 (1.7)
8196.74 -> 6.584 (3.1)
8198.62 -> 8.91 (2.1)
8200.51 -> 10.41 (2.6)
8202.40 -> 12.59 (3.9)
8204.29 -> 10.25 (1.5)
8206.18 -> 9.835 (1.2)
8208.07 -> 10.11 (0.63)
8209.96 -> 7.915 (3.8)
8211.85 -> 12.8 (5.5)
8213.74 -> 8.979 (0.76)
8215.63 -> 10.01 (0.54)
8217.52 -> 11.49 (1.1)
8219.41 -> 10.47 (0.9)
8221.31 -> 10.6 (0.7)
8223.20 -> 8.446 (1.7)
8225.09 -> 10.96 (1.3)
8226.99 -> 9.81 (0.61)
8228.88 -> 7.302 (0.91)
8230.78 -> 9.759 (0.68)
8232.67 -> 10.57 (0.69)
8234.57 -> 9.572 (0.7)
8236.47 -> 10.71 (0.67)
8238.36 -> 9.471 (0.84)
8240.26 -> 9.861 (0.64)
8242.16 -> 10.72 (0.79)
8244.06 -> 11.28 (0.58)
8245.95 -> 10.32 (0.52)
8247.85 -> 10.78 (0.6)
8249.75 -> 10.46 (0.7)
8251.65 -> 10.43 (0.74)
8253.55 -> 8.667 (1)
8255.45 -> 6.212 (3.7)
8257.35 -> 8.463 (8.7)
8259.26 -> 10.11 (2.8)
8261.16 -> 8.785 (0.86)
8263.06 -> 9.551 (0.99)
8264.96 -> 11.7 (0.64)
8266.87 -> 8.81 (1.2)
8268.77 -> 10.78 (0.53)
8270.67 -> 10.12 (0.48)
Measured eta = 8211.85 A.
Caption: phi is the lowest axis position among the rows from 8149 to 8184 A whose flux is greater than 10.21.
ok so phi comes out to 8149.69 A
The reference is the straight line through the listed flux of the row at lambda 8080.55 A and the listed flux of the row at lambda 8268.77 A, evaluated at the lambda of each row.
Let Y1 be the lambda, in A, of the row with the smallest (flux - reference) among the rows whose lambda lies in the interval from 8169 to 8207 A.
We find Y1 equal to 8196.74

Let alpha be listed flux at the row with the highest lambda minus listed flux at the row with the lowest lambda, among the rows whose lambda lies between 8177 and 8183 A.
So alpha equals -0.37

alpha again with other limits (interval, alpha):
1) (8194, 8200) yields -0.72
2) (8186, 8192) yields -1.30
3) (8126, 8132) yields 0.64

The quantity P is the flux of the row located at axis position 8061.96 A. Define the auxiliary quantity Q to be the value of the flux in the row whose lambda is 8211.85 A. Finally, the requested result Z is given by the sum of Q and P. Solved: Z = 23.7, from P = 10.94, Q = 12.8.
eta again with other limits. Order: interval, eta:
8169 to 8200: 8172.24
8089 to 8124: 8121.59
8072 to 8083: 8073.11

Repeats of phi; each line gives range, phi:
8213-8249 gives 8217.52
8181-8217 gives 8187.30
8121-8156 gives 8121.59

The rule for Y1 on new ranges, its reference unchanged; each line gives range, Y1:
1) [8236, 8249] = 8238.36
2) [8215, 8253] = 8228.88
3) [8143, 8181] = 8174.12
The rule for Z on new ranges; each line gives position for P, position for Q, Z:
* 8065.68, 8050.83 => 21.1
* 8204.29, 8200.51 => 20.7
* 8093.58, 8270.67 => 20.4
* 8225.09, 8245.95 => 21.3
